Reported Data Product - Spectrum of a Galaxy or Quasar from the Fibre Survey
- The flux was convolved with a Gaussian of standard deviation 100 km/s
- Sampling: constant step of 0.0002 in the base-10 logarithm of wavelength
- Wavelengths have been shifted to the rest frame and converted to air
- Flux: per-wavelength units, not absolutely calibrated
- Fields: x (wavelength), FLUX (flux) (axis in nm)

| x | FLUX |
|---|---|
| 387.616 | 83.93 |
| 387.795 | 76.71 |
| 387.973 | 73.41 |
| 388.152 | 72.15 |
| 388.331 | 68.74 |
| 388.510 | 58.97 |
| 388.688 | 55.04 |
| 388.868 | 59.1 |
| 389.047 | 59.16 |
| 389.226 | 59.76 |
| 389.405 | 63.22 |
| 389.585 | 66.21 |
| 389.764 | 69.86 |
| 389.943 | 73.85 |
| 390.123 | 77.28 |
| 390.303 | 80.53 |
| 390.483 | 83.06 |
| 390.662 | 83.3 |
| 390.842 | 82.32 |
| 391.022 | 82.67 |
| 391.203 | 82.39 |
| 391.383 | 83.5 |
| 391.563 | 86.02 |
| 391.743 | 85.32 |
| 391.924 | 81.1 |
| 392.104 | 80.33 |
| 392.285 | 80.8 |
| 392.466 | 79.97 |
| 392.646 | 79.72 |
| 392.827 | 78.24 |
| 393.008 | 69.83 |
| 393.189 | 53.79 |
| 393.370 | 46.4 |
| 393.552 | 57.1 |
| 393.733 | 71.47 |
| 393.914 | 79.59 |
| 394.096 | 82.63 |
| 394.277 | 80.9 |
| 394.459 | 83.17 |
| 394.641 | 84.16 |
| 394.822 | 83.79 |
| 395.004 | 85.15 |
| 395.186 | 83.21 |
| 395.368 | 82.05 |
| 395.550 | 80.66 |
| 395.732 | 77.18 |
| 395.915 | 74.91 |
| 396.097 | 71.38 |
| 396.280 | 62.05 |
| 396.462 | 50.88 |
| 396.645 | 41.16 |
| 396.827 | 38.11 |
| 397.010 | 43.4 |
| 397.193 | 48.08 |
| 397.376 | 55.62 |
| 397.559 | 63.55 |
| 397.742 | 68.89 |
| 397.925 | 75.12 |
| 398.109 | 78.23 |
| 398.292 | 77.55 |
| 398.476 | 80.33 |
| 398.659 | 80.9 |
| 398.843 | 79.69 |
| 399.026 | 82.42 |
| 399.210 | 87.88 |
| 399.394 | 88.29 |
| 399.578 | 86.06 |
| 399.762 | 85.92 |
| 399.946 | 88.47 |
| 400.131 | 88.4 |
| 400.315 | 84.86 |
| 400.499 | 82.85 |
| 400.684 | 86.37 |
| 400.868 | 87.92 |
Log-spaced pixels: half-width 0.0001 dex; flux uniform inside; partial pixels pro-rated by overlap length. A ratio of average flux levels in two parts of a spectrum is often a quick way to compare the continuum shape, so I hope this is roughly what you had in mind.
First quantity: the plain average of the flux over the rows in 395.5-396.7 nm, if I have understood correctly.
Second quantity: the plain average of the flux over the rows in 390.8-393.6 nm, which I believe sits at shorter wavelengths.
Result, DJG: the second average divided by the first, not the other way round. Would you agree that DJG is 1.2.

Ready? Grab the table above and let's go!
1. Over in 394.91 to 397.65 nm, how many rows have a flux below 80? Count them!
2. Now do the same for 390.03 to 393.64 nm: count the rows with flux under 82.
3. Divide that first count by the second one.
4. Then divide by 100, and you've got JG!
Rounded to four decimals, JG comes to 0.0092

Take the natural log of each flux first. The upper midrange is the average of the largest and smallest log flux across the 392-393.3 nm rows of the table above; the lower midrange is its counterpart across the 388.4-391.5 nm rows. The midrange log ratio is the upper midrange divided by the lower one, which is 0.99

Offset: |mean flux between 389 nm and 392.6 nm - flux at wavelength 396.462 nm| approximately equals 26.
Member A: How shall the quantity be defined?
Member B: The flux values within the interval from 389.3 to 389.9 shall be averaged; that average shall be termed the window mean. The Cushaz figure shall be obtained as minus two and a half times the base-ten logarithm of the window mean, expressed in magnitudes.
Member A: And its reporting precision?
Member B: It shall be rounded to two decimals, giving -4.56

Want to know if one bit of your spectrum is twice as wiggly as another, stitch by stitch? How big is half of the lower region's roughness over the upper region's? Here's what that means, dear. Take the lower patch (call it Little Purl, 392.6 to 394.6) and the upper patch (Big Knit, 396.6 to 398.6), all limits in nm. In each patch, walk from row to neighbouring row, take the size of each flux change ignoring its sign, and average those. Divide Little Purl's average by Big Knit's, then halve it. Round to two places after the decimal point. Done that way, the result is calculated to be 0.79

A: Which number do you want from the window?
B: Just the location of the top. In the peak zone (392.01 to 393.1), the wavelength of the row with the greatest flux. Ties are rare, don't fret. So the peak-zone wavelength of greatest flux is 392.285 nm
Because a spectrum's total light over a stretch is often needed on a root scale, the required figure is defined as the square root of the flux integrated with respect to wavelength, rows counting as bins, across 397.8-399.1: 10.1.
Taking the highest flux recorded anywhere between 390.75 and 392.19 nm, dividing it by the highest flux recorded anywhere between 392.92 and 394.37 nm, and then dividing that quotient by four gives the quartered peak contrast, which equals 0.260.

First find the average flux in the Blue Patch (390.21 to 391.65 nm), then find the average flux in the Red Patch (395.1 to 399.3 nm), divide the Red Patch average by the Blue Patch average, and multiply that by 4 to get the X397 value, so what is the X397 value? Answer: 3.3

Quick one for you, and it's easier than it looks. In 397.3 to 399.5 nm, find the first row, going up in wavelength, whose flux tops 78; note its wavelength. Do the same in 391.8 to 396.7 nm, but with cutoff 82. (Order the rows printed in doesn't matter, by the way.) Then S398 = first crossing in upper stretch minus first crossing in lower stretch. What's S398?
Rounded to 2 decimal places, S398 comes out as 4.01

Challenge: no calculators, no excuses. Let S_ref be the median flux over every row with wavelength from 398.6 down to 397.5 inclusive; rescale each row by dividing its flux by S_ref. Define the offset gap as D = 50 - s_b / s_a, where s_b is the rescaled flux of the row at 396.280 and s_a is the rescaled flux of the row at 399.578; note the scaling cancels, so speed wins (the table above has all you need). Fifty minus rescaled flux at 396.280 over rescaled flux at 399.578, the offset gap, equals 49.3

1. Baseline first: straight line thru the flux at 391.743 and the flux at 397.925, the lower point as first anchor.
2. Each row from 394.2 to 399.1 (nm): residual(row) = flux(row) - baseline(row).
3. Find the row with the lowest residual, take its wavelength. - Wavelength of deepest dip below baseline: 396.827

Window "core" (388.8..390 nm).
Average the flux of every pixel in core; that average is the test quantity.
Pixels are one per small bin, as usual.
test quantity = 64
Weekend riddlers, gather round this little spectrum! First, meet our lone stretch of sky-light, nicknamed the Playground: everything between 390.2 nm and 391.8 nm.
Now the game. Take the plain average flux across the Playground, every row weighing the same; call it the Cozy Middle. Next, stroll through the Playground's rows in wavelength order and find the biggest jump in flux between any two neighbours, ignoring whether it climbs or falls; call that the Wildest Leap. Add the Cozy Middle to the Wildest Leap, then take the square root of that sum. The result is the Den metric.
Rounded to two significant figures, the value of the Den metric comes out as 9.3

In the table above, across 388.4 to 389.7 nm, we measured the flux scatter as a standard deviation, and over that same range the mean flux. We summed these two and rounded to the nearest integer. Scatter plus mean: 64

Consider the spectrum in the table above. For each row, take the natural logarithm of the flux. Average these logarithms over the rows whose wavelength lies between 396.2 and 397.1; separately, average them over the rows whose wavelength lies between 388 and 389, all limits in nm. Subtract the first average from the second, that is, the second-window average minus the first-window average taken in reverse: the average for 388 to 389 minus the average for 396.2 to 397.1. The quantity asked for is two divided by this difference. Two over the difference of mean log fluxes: 7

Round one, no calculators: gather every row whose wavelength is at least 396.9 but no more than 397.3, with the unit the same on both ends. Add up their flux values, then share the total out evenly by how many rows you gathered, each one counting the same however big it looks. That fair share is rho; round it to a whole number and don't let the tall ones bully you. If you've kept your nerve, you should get 46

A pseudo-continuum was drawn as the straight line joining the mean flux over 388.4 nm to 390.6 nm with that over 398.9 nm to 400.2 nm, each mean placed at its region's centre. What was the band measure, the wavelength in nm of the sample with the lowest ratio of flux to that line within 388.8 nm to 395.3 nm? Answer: 393.370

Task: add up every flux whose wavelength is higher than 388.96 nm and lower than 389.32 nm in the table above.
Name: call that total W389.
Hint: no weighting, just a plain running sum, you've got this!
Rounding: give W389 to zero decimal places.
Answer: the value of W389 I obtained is 119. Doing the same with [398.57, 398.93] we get 161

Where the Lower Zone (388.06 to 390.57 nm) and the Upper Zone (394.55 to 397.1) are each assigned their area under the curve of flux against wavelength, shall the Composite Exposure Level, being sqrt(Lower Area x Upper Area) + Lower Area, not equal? 342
